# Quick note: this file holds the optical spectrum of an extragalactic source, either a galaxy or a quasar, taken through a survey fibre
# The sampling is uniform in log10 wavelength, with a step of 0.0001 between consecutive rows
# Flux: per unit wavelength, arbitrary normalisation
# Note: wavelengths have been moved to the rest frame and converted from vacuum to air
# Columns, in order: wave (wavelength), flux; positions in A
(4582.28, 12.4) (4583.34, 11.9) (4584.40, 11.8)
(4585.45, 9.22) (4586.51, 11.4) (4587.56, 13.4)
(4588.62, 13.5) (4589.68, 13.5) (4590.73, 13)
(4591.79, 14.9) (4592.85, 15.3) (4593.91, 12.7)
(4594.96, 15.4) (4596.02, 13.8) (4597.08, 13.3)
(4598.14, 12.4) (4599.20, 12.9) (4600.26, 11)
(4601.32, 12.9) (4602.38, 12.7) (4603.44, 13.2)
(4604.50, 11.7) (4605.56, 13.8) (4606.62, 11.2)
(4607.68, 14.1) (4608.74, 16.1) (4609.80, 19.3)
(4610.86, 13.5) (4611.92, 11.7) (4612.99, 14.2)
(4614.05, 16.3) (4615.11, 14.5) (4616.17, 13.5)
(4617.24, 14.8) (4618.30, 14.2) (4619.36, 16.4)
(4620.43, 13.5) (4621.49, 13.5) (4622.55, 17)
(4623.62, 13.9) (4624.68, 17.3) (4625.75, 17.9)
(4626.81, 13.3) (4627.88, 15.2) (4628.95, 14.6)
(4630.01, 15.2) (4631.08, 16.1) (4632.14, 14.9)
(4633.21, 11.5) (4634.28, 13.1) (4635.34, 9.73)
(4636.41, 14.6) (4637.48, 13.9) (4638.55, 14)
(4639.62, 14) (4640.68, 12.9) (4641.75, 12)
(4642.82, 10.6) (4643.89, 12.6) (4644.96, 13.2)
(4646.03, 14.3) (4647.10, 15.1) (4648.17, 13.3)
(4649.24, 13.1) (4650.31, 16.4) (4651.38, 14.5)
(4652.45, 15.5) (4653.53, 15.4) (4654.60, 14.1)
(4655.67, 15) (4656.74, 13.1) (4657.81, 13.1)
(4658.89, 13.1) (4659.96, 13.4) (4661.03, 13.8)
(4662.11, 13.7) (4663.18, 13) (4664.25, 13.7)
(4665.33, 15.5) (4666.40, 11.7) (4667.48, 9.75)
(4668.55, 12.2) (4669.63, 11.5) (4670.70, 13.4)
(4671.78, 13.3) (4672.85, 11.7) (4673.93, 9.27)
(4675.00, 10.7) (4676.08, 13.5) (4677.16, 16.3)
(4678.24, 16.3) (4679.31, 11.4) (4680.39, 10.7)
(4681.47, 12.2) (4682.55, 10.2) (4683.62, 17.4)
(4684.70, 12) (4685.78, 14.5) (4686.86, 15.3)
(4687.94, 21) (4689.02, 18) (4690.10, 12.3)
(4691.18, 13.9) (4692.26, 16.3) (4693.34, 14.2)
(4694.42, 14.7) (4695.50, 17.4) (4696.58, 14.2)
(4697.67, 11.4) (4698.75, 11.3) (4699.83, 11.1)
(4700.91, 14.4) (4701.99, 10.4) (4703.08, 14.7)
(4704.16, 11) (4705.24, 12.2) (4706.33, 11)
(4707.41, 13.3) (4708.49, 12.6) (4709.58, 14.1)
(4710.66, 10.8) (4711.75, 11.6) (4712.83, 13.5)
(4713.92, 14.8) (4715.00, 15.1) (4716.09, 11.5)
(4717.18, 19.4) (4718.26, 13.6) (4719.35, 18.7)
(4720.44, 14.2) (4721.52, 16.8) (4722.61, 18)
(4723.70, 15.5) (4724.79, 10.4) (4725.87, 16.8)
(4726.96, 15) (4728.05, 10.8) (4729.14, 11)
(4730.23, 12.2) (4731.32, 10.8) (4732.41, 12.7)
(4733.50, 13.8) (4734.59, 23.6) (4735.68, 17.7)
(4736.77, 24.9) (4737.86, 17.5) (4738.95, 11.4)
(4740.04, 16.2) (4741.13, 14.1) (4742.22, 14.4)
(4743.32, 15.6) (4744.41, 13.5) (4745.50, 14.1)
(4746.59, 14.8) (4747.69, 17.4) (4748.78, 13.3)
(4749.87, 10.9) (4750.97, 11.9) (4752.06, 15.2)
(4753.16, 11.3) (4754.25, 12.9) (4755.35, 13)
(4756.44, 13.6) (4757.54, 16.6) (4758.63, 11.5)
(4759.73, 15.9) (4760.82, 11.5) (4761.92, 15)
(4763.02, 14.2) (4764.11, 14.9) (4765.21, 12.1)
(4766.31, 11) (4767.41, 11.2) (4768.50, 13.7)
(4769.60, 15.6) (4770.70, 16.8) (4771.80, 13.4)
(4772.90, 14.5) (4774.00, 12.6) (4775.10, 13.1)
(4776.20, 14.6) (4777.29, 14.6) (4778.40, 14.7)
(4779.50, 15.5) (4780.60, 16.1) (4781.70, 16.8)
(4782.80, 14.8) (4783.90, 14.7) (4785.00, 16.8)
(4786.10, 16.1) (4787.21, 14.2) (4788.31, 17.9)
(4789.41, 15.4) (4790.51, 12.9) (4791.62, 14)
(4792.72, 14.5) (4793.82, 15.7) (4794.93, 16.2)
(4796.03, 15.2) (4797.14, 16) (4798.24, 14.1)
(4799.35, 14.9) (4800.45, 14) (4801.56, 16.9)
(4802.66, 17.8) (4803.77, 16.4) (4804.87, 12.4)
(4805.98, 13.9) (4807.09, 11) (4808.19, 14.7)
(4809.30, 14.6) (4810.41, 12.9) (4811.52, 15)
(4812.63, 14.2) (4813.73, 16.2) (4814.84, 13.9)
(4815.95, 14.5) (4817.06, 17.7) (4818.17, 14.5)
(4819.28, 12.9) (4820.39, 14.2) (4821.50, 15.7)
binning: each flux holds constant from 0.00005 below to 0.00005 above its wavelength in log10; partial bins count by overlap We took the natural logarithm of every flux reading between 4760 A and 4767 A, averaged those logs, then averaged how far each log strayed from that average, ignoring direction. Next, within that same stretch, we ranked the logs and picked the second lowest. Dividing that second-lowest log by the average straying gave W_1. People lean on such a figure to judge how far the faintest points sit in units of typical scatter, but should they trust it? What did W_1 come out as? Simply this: 20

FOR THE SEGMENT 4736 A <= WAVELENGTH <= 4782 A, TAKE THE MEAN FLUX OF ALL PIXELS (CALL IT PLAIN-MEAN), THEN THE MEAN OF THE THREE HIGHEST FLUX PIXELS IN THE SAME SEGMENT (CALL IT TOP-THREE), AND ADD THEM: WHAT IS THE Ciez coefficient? 34.3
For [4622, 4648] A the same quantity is 31.4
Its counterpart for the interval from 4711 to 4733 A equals 32.8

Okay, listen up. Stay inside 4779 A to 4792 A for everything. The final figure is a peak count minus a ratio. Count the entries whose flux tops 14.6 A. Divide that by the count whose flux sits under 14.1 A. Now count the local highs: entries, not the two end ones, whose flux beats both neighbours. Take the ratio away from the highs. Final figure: -1.50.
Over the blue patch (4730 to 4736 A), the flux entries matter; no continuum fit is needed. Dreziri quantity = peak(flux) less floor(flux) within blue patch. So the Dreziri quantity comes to 13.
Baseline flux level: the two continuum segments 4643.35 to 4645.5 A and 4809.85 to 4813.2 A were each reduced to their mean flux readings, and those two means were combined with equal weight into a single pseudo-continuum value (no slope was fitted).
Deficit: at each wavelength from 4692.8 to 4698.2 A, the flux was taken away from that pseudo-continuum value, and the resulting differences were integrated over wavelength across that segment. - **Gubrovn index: -4.9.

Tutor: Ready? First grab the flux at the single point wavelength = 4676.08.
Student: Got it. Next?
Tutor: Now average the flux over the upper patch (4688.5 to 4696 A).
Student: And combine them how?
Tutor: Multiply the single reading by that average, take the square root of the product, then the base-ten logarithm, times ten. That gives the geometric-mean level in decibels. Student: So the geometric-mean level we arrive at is 11.6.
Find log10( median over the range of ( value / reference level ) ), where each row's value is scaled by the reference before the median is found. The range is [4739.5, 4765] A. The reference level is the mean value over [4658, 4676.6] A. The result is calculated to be 0.051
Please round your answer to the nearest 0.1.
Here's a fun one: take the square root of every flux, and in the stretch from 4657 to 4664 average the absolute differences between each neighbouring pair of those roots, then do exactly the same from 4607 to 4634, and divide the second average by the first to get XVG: 6.7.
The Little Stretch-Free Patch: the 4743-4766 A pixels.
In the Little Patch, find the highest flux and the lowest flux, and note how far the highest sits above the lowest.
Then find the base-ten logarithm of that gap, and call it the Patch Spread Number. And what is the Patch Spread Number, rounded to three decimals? 0.813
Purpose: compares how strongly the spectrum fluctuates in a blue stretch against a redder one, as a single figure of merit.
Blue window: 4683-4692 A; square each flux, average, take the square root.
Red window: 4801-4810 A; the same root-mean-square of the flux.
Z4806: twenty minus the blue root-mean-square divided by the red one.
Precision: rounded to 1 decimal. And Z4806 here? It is 18.9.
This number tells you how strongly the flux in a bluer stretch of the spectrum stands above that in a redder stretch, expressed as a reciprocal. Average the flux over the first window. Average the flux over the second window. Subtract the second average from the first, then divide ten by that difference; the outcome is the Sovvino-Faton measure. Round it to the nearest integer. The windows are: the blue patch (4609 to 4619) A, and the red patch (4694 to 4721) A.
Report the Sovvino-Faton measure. 8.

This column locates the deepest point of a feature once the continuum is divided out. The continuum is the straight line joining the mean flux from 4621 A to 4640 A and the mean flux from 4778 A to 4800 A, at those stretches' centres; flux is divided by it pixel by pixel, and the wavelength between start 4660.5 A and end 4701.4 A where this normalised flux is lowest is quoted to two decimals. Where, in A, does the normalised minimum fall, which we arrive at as 4673.93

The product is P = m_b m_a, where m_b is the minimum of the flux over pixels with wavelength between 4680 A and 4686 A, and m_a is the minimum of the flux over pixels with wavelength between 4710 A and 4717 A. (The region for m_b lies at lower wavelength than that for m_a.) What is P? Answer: 110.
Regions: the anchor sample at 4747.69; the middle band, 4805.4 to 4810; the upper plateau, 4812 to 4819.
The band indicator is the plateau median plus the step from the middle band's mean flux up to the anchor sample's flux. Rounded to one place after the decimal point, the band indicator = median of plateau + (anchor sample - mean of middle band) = 18.4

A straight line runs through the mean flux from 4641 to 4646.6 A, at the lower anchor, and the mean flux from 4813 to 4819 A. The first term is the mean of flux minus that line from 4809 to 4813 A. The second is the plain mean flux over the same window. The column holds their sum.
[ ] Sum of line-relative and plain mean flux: 13.1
